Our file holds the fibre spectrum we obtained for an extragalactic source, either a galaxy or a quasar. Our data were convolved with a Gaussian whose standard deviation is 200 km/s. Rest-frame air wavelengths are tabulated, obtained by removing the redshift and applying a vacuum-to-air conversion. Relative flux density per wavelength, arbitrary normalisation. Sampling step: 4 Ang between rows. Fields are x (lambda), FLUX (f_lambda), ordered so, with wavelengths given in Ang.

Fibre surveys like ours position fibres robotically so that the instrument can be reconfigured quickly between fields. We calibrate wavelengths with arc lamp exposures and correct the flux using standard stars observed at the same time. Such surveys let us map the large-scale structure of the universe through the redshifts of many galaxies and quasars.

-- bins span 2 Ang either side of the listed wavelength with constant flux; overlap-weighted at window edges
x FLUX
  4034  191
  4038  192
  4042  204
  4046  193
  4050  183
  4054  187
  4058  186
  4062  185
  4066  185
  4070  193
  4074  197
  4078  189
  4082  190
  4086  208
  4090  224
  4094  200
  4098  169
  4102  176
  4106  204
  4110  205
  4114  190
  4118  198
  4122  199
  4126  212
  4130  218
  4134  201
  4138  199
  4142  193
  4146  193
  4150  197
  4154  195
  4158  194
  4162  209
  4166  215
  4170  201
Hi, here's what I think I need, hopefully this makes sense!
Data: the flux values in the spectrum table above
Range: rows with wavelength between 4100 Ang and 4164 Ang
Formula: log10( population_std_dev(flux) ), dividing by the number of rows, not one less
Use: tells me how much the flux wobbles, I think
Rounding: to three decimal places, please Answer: 0.975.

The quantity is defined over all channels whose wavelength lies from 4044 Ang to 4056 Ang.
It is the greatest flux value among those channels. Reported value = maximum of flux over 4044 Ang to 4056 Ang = 193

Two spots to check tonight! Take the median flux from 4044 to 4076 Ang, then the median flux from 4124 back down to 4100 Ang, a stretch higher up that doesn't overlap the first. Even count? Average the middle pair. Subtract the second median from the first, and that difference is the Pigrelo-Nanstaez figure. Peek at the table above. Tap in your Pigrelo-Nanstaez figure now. -12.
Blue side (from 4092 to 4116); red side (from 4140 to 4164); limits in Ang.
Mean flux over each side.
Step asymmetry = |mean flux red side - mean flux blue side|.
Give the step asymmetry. 6.2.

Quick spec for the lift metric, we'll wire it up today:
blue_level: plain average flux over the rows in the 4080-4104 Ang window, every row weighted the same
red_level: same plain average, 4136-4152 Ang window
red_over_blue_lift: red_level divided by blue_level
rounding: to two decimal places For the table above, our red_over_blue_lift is 1.01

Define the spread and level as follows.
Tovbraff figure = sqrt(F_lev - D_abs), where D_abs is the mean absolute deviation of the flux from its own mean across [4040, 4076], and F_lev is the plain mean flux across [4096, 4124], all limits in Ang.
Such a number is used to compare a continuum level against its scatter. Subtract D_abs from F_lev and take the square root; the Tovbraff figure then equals 13.6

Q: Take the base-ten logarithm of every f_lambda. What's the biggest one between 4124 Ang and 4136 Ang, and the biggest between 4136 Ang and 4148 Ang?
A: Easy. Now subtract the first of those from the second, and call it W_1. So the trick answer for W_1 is -0.04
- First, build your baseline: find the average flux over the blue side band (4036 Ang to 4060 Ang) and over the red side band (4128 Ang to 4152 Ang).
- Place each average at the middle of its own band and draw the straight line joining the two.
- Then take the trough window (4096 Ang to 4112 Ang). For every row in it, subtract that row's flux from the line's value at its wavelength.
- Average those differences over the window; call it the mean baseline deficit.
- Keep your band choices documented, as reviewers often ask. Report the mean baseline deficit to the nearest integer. 8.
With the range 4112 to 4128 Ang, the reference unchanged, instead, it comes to -2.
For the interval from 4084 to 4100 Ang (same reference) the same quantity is -5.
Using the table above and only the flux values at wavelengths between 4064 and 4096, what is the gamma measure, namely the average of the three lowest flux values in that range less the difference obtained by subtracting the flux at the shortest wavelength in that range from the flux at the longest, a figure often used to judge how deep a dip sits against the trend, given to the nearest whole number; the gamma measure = 173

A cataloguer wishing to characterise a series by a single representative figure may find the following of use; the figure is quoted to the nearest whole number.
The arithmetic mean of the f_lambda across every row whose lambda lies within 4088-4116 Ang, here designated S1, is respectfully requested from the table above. 195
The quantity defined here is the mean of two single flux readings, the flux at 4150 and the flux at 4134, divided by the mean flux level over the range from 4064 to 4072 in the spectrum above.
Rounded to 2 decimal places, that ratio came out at 1.05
